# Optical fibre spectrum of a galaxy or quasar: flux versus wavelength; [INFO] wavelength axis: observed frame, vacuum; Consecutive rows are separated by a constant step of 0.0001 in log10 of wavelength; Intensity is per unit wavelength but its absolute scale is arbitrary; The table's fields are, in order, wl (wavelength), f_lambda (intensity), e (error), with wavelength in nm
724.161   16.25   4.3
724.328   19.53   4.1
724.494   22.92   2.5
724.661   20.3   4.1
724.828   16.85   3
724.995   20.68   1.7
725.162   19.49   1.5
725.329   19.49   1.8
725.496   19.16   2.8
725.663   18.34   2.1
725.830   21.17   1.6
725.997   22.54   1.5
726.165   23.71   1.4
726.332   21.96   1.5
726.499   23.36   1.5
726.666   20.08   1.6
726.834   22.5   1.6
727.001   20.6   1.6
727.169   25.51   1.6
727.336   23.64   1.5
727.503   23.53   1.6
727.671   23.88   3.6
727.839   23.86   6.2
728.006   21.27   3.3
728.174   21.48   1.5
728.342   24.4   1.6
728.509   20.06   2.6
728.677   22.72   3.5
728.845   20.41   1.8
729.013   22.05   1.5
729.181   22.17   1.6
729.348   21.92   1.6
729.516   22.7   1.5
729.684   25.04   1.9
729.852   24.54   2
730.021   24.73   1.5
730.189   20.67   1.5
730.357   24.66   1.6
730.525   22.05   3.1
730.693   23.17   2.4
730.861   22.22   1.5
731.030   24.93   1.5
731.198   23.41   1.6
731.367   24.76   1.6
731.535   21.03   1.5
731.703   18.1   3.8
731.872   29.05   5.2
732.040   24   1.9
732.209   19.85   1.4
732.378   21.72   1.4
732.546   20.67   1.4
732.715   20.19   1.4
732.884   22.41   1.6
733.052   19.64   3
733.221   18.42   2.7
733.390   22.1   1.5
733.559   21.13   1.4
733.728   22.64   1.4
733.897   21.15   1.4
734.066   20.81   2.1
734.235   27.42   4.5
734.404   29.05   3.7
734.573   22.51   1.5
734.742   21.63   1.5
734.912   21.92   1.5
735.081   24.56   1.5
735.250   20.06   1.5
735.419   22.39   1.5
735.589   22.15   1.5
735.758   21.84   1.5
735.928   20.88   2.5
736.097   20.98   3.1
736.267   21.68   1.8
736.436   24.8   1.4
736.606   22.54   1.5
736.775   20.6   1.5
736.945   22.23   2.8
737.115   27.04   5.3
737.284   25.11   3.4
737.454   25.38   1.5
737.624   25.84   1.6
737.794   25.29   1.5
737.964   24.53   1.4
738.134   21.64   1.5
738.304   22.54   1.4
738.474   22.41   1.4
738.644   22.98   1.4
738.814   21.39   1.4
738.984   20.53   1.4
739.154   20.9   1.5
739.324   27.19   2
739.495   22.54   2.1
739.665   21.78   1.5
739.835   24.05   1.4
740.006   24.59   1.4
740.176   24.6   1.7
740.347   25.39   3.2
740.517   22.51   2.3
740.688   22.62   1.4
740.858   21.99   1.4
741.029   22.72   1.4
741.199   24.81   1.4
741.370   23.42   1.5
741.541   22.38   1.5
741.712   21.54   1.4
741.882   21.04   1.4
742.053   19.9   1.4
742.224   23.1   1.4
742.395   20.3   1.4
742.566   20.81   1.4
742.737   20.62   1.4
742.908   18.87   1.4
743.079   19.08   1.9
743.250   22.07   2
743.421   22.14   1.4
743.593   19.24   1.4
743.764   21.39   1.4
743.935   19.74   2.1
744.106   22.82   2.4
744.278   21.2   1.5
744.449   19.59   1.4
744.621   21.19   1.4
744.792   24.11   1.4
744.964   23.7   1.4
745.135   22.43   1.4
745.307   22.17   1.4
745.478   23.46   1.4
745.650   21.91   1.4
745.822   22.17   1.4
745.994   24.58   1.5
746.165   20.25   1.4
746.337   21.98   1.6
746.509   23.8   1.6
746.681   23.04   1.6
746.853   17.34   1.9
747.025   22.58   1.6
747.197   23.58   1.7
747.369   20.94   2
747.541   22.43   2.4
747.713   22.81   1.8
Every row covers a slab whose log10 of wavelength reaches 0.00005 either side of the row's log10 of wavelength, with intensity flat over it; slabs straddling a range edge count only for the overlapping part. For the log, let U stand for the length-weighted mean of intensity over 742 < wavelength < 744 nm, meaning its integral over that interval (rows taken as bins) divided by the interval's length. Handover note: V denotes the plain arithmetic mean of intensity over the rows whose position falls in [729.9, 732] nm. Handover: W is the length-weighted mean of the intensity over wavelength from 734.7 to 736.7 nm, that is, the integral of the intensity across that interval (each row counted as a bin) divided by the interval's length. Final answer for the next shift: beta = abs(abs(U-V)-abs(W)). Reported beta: 19.5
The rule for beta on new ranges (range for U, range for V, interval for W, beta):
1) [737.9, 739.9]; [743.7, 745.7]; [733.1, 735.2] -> 22.0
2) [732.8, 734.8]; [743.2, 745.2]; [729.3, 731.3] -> 22.6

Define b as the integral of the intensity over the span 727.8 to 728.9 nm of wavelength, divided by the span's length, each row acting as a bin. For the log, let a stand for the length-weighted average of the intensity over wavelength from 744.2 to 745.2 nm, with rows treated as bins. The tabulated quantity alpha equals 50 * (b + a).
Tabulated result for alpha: 2202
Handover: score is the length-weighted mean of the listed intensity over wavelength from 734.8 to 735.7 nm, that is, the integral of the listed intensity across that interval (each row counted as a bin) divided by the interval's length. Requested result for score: 22.2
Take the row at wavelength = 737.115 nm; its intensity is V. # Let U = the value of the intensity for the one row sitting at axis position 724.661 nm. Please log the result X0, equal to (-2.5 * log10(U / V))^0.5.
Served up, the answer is 0.56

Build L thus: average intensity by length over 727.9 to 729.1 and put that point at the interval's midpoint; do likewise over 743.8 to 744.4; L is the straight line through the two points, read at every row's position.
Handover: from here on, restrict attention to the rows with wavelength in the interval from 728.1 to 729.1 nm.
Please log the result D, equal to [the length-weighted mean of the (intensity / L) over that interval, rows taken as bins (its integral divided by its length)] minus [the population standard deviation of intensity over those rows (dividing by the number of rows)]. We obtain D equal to -0.45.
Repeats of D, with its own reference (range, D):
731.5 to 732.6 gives -2.28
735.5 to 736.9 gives -0.23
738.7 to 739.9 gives -1.10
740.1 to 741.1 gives -0.15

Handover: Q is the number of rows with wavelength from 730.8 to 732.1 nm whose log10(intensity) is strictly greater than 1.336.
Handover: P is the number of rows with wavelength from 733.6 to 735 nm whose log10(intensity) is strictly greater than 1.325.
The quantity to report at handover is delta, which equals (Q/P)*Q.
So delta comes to 5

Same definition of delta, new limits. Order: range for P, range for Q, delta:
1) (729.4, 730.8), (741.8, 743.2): 0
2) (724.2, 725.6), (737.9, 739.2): 16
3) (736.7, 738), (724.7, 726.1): 0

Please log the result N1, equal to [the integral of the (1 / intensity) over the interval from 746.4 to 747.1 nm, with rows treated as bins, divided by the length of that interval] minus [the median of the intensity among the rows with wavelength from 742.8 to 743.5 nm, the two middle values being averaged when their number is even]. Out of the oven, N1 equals -20.5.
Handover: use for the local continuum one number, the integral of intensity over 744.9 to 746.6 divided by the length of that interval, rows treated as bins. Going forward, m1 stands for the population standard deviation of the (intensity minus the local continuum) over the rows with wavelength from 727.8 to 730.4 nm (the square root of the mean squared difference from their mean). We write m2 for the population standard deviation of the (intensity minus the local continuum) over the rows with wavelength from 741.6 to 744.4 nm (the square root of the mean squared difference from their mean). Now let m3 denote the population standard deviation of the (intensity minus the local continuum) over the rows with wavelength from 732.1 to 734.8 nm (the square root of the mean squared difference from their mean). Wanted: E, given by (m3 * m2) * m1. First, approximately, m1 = 1.62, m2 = 1.3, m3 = 2.6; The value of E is 5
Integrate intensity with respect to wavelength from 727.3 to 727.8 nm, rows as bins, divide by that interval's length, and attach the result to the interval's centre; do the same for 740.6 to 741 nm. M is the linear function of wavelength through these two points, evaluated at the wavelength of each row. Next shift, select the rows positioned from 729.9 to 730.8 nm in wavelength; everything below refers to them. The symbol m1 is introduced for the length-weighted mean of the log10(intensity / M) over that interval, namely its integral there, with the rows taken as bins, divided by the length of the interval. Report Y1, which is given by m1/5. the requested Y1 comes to -0.0013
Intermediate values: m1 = -0.007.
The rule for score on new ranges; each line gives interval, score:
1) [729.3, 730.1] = 23.8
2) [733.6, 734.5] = 24.0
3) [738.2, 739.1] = 21.9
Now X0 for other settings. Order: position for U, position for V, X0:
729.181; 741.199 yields 0.35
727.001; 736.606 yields 0.31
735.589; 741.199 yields 0.35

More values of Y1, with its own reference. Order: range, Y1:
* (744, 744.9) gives -0.0010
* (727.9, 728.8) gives -0.0064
